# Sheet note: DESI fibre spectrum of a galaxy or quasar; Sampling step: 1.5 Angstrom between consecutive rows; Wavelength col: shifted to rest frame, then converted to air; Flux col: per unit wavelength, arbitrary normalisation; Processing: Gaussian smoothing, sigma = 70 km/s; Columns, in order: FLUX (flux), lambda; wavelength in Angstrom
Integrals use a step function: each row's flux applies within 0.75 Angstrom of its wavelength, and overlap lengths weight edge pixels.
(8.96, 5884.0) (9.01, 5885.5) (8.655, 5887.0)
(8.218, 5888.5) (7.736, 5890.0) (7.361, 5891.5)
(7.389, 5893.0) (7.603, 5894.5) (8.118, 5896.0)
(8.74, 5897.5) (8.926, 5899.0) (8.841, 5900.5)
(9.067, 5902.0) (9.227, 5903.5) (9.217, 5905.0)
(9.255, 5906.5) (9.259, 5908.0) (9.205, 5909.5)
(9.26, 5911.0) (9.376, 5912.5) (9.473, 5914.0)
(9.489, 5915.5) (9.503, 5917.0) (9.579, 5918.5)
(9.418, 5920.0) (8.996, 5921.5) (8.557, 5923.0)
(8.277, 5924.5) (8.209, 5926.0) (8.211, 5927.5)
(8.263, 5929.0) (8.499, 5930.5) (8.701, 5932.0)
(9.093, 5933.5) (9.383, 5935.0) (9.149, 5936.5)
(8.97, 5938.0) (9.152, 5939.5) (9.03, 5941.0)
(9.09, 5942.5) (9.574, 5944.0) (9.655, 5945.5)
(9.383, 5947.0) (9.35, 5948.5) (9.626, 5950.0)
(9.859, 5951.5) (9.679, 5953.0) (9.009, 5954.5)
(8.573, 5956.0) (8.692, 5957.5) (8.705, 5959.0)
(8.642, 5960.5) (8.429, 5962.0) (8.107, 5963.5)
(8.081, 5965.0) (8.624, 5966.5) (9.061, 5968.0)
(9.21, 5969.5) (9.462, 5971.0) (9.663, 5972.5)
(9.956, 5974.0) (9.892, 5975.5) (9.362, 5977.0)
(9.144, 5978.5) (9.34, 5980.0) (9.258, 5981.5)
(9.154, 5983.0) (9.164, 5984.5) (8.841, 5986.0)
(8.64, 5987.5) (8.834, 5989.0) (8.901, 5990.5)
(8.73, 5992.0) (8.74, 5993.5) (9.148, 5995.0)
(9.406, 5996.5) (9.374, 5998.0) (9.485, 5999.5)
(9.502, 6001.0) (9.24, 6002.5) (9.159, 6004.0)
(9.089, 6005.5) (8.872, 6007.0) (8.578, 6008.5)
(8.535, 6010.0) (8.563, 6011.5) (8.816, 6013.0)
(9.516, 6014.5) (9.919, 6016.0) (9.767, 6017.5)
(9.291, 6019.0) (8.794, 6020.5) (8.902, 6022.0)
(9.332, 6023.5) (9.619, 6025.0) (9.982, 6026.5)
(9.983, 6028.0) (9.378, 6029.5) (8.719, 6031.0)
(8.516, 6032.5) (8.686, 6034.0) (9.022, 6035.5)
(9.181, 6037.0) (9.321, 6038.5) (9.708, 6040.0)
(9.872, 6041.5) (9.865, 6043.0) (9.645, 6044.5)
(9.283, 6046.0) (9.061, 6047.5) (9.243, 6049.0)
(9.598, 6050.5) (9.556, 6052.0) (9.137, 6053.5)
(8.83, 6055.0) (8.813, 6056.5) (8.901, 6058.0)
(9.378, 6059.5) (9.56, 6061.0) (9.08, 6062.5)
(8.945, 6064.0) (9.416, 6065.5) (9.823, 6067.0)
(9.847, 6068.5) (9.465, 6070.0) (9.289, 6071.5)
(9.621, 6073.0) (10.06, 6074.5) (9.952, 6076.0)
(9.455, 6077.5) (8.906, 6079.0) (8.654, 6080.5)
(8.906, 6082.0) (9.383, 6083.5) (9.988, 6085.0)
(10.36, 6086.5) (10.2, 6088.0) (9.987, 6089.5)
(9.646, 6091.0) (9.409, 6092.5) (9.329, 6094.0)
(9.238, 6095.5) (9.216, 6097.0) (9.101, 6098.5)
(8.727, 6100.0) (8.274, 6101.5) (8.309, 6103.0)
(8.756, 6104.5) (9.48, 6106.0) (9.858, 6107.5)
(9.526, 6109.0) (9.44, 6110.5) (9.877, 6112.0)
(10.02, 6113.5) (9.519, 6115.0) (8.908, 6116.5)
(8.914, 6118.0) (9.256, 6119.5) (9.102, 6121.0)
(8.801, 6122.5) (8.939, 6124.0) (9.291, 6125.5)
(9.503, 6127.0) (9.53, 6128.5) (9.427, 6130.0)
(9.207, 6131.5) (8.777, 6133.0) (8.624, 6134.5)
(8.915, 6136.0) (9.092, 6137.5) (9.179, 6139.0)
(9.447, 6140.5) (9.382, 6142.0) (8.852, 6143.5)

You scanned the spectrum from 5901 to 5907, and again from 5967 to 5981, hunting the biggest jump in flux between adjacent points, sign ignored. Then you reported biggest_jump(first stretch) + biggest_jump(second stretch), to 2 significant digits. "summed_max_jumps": 0.69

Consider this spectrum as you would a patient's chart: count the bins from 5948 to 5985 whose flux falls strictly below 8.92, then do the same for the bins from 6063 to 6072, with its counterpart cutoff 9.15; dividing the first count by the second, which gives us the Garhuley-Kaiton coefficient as 8.0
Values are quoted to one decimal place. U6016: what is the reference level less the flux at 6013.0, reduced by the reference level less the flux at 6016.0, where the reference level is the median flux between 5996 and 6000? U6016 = 1.1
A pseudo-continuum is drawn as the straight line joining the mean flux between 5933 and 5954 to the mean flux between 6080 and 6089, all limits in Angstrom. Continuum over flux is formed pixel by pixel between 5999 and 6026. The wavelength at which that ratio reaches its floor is 6016.0 Angstrom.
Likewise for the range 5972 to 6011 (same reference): 5974.0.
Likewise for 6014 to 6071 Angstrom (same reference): 6026.5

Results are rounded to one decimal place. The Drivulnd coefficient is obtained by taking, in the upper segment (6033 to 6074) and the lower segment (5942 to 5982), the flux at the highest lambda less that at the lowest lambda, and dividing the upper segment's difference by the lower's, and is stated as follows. 5.6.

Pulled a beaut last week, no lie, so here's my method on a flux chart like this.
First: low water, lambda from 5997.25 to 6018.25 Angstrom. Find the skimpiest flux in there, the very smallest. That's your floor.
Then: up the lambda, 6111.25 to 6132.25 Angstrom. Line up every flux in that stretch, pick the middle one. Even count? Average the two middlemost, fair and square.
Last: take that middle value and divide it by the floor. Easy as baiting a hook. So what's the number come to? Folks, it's 1.09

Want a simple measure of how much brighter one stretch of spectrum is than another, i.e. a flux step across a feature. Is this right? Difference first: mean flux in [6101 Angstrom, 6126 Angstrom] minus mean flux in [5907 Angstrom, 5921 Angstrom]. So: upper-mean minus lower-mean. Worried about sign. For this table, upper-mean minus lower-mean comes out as -0.2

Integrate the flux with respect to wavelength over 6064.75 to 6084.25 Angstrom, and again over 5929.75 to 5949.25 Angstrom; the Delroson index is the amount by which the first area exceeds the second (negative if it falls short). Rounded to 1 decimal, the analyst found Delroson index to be 5.6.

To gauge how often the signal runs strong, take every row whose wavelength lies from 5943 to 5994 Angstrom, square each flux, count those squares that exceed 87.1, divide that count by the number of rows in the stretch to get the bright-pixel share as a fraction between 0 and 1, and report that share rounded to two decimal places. 0.38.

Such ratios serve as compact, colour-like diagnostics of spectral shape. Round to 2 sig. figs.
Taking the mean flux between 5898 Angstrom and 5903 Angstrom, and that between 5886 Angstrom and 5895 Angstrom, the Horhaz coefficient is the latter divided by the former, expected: 0.88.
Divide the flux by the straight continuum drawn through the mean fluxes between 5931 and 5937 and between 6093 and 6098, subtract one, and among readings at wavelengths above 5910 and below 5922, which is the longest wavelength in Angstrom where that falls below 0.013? 5921.5 Angstrom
